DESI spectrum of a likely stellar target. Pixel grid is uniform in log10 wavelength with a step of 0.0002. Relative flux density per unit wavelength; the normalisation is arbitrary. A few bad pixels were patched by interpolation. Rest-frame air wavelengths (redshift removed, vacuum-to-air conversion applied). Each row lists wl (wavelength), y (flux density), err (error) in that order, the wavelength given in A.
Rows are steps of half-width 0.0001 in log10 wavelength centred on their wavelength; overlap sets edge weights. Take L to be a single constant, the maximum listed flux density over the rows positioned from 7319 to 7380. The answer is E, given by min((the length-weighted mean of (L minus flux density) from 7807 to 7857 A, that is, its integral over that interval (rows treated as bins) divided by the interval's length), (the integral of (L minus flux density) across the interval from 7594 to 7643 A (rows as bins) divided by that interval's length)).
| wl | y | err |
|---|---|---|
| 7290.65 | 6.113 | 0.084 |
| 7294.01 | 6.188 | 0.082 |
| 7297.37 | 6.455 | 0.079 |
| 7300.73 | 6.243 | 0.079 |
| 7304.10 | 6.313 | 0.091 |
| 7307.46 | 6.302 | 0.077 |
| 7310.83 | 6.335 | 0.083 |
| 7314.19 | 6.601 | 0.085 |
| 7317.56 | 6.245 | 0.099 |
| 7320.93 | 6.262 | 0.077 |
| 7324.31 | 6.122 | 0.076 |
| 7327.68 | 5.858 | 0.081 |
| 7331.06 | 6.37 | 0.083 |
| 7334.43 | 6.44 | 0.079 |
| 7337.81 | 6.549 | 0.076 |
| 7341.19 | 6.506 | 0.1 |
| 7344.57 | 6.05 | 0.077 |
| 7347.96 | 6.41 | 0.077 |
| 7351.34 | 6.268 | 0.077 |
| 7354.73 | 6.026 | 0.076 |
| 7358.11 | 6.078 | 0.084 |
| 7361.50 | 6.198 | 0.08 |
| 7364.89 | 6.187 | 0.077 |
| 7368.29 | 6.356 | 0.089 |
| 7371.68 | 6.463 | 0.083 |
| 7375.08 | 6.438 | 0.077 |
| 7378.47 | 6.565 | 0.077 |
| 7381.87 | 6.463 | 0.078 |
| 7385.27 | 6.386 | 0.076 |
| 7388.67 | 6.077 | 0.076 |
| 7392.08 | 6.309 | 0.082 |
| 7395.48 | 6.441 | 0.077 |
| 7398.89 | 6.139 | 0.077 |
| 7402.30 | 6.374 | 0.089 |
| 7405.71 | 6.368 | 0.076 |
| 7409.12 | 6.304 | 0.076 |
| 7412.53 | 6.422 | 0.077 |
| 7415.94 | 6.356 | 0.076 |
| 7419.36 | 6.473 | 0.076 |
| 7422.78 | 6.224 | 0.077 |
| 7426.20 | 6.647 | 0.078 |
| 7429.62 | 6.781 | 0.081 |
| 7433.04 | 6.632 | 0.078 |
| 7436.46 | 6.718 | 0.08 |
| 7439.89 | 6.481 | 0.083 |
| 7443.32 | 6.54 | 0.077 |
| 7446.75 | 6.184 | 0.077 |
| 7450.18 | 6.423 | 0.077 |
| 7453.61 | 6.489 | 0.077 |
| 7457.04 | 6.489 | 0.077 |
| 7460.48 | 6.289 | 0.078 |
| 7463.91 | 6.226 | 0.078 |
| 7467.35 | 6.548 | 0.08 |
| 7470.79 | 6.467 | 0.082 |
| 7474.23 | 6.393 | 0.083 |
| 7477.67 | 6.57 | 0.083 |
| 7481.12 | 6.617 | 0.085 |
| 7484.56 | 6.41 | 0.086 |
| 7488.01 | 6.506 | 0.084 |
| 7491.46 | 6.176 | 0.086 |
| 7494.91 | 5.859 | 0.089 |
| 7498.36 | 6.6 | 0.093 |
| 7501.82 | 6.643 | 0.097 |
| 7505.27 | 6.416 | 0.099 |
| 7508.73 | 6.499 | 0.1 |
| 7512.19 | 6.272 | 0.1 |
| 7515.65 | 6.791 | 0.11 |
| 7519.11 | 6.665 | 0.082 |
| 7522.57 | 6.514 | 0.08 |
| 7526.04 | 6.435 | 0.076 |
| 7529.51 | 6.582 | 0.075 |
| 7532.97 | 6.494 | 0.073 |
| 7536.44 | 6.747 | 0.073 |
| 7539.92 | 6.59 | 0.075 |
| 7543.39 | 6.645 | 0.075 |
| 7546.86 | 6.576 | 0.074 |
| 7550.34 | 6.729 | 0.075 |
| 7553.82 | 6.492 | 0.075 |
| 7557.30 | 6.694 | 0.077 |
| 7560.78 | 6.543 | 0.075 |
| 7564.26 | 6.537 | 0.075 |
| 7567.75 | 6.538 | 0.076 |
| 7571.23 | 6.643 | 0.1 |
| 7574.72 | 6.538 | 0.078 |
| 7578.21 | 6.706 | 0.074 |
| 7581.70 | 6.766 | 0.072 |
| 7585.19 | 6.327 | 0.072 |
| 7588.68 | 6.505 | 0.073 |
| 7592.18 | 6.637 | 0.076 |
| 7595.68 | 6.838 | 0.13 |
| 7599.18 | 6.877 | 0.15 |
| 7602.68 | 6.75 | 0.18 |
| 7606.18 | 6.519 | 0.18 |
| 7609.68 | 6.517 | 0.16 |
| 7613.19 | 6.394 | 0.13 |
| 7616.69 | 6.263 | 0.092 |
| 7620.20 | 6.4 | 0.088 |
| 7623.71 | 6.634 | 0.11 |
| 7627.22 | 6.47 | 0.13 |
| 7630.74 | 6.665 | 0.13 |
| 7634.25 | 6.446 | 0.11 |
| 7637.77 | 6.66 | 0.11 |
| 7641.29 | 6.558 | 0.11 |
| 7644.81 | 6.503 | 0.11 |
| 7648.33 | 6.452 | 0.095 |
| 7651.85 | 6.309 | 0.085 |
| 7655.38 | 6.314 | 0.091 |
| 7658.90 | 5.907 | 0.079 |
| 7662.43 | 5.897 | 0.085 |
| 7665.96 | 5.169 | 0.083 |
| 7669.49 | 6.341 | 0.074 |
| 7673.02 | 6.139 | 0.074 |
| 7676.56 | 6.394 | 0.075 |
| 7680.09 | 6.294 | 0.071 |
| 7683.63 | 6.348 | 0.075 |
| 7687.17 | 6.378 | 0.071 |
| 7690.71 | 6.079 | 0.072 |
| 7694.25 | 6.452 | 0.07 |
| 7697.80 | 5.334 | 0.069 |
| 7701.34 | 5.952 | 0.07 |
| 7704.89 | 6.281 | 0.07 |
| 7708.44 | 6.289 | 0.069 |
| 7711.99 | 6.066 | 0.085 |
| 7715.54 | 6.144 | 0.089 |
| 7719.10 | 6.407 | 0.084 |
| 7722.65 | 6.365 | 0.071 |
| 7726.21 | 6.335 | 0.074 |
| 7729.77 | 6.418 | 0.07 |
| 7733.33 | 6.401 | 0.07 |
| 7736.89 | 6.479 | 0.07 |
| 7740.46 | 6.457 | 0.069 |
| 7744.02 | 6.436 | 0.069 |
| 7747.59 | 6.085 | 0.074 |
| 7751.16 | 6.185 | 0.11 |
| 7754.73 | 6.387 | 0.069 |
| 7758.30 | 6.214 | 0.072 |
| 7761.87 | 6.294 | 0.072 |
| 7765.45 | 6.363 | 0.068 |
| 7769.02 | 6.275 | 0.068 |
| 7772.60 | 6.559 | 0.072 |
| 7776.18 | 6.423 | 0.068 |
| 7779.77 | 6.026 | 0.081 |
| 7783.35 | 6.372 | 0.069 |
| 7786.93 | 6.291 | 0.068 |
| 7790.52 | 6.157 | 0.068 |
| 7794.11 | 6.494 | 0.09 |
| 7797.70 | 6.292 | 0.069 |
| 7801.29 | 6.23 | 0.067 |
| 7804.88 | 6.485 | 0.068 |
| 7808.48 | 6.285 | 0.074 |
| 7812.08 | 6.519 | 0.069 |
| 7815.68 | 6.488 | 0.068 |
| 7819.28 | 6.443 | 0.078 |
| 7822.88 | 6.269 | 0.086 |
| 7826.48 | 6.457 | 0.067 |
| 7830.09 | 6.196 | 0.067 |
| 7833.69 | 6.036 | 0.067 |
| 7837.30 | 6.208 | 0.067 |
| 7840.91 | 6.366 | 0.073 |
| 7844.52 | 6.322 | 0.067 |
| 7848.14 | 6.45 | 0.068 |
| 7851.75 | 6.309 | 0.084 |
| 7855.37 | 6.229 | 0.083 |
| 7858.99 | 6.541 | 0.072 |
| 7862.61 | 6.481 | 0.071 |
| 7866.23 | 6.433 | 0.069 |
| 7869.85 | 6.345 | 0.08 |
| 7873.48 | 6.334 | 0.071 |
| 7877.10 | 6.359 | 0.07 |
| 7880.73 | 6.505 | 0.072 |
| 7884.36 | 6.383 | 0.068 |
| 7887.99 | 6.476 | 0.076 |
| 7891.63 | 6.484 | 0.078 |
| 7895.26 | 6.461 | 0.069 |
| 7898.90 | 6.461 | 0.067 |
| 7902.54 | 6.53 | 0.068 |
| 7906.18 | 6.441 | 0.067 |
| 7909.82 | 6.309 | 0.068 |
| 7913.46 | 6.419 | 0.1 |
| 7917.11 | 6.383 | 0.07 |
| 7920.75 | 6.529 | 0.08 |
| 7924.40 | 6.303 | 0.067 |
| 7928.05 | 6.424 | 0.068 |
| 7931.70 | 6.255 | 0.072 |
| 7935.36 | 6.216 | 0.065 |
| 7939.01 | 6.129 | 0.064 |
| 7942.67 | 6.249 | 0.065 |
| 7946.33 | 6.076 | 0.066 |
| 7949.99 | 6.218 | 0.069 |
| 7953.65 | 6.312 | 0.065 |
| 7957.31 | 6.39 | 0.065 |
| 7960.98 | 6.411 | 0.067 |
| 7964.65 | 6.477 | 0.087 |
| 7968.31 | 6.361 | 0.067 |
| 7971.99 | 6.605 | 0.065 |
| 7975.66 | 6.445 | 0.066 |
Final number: -0.005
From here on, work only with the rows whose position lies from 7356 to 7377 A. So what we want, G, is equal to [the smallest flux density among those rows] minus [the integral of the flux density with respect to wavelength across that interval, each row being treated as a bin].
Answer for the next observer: -126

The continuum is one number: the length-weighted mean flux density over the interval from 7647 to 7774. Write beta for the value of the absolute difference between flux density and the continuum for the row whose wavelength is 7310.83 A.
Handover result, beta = 0.108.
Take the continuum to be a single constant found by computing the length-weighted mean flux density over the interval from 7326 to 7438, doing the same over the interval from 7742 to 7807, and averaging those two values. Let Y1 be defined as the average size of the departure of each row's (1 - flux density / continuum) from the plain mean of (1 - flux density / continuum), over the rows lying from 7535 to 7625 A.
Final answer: 0.019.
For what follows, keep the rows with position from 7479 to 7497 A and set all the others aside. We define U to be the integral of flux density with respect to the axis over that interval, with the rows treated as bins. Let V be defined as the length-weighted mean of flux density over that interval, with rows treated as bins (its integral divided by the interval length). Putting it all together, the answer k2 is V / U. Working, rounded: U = 114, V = 6.32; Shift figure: 0.06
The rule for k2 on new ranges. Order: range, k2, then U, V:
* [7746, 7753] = 0.14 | 43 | 6.14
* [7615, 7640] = 0.04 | 163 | 6.51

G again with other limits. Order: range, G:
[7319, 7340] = -126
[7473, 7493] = -123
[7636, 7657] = -129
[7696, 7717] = -121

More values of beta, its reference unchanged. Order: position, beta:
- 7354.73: 0.201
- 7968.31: 0.134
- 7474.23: 0.166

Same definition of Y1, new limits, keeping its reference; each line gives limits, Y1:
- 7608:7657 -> 0.016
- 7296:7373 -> 0.022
